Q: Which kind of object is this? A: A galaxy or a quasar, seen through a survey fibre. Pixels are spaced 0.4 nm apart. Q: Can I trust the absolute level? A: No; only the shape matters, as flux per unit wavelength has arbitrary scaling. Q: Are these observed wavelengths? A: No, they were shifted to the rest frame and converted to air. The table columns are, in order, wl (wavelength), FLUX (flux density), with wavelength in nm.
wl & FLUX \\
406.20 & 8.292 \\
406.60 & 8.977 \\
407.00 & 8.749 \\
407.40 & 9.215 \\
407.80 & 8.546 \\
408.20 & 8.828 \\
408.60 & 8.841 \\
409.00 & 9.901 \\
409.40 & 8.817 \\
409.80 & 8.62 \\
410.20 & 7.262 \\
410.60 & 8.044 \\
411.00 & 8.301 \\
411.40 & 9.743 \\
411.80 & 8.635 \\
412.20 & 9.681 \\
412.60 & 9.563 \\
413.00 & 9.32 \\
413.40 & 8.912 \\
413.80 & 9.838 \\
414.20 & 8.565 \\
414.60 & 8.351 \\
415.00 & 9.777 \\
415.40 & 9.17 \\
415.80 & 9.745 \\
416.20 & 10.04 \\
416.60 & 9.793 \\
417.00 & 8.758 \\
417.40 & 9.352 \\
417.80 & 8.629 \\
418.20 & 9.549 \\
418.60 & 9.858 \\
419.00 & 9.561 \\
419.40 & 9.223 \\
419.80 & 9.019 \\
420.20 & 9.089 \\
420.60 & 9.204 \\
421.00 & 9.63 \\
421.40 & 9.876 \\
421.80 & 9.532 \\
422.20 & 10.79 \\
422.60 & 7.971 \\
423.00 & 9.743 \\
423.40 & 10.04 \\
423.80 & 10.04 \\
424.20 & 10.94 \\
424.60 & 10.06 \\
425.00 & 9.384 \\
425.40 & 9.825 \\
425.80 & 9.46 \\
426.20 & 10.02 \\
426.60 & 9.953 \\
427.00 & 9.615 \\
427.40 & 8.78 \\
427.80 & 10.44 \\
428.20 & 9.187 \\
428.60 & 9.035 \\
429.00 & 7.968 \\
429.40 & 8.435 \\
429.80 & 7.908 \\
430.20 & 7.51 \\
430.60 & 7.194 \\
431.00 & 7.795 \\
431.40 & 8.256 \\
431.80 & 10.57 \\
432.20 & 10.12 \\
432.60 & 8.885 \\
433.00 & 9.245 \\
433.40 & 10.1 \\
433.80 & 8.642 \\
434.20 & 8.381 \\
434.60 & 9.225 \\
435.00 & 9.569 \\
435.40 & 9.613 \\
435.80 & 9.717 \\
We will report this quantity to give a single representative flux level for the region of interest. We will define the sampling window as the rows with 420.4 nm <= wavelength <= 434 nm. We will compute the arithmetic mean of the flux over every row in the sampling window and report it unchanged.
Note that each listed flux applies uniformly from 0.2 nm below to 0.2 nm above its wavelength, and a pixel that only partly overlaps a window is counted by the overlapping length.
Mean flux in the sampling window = 9.30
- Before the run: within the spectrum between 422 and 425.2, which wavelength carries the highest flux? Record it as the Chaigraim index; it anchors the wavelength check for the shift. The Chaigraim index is 424.20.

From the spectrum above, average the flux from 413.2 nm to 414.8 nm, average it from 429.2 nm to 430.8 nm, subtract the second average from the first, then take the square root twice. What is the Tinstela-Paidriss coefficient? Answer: 1.0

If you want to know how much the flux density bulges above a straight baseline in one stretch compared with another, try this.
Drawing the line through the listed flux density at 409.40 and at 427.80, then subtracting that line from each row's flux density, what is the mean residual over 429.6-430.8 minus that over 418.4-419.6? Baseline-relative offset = -3.0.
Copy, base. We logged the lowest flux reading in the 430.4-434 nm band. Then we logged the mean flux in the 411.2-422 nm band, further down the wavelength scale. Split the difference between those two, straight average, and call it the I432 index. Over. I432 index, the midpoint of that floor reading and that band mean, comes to 8.3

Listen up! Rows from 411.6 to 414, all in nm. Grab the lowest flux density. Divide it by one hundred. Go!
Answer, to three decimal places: 0.086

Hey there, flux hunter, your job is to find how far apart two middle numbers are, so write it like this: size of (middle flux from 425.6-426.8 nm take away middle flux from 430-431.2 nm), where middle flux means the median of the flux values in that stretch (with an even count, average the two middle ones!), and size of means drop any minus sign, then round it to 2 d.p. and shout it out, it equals 2.44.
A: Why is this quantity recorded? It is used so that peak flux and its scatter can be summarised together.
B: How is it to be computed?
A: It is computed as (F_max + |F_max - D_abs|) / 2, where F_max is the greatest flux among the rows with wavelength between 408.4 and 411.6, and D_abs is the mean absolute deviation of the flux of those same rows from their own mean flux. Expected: 9.6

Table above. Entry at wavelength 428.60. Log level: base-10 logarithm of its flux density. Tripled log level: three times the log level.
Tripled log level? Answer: 2.87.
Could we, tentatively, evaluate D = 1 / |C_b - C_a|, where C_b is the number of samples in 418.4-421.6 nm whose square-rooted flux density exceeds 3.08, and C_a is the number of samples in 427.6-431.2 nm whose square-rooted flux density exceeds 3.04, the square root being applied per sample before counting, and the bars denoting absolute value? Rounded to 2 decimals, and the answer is 0.33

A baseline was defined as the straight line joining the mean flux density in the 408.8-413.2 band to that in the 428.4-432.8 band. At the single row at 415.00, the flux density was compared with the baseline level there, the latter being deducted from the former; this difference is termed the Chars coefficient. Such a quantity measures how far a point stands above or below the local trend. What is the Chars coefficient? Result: 1.0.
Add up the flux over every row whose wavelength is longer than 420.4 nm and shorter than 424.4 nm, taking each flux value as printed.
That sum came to 97.8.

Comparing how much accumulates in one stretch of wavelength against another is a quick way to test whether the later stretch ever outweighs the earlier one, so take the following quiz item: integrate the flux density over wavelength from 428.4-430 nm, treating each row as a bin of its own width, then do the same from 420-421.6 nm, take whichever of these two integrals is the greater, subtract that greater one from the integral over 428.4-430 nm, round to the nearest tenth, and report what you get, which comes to -1.8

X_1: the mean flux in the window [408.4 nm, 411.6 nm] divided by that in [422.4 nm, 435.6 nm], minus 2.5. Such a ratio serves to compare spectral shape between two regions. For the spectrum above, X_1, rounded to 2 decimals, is -1.56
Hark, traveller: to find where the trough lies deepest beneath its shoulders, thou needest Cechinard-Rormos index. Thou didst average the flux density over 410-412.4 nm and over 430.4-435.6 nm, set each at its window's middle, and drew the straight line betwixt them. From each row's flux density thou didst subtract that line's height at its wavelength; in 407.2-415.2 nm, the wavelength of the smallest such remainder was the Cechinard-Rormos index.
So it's 410.20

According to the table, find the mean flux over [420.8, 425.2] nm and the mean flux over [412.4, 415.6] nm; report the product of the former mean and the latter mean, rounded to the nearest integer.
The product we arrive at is 90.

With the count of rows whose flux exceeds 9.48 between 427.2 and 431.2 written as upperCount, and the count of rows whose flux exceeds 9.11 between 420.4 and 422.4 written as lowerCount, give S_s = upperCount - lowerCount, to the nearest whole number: -4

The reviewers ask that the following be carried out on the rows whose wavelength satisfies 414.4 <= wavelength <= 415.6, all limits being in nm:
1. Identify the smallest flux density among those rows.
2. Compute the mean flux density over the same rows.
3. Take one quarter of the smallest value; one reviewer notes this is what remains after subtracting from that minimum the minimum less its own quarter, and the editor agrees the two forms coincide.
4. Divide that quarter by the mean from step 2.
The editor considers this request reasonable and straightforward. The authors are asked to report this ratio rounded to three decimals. 0.229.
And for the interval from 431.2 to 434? 0.220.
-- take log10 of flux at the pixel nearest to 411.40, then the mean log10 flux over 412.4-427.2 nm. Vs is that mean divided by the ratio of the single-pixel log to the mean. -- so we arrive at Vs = 0.97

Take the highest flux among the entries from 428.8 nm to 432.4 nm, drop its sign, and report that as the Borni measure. 10.6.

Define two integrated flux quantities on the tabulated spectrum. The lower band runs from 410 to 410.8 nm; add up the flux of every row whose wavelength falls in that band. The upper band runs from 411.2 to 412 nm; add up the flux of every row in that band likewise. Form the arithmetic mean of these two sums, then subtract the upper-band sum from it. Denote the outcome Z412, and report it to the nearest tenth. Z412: -1.5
